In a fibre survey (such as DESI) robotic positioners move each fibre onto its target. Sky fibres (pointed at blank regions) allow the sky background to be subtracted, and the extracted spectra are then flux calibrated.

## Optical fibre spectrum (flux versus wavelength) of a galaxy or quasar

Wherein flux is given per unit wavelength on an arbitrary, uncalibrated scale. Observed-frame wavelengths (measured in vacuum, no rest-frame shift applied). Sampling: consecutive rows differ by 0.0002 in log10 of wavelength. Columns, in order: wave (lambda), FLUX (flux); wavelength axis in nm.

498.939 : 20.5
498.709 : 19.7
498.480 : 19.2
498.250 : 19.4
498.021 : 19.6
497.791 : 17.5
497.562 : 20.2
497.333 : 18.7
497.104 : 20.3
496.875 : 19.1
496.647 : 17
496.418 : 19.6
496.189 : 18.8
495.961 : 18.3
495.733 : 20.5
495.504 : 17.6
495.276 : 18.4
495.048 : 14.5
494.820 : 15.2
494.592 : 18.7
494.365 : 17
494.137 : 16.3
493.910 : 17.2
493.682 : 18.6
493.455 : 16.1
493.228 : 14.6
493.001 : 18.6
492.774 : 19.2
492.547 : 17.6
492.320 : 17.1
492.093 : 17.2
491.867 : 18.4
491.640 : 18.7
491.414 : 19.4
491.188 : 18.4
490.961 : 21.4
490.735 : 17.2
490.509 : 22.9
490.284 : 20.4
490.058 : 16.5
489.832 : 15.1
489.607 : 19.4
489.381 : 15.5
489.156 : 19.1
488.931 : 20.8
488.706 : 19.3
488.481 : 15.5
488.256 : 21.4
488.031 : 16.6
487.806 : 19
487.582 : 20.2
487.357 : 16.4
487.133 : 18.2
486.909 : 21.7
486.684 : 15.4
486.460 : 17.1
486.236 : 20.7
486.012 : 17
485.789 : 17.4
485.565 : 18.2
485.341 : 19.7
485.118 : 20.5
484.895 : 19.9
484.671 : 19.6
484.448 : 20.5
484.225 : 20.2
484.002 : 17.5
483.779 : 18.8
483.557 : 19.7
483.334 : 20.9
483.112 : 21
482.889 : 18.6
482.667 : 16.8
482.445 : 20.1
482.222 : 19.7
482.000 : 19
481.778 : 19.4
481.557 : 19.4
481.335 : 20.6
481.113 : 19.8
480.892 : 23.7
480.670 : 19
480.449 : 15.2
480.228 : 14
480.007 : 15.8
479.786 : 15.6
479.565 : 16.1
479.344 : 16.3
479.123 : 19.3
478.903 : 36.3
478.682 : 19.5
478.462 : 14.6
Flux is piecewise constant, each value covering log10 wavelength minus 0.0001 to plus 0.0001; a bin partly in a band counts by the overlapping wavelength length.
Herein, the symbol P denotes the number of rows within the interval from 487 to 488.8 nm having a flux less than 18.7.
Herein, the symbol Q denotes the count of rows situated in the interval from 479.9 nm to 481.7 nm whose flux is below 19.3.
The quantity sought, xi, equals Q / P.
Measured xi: 1.00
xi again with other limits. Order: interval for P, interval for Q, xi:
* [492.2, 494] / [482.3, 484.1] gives 0.57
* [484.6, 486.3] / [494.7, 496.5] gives 2.00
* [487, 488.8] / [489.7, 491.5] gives 1.00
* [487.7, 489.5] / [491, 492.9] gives 2.33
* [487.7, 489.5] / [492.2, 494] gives 2.67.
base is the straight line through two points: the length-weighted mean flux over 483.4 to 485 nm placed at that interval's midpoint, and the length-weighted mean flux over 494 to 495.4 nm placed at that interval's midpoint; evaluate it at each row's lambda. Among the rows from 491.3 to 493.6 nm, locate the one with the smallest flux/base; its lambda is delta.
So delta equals 493.228 nm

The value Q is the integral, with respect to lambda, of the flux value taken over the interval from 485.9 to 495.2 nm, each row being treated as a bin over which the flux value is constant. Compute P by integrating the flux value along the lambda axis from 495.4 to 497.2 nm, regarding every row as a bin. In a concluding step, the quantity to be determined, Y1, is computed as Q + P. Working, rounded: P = 34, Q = 168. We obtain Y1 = 202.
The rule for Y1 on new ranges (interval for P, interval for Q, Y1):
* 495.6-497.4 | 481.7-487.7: 148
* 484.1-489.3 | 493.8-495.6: 128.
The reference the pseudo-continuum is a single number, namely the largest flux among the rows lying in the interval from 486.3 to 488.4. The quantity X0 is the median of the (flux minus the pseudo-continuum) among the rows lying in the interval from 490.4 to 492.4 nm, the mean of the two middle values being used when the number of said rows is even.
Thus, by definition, -3.30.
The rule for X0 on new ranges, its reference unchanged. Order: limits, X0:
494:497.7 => -3.15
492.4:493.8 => -3.60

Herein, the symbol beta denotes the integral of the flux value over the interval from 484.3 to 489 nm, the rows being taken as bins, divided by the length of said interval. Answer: 18.8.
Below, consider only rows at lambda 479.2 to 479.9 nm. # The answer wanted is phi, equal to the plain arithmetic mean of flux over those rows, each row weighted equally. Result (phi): 16.0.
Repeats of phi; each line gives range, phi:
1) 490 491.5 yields 19.5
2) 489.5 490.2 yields 17.0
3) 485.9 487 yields 18.4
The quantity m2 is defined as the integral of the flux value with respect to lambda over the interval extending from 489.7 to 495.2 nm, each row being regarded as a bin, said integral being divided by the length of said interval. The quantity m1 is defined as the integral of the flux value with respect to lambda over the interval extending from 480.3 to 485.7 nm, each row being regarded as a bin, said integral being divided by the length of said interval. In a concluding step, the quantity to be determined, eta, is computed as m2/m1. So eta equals 0.91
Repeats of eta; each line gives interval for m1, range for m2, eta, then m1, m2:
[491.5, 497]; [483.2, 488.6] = 1.07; 17.7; 18.8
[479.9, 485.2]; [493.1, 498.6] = 0.94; 19.2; 18.0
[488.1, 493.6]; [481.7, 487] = 1.04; 18.3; 19.1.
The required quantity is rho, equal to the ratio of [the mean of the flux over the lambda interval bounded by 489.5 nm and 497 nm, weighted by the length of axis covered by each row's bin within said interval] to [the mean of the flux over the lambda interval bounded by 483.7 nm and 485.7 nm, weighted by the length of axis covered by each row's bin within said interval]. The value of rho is 0.93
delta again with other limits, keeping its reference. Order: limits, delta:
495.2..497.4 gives 496.647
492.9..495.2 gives 493.228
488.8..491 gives 489.832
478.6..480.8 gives 480.228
